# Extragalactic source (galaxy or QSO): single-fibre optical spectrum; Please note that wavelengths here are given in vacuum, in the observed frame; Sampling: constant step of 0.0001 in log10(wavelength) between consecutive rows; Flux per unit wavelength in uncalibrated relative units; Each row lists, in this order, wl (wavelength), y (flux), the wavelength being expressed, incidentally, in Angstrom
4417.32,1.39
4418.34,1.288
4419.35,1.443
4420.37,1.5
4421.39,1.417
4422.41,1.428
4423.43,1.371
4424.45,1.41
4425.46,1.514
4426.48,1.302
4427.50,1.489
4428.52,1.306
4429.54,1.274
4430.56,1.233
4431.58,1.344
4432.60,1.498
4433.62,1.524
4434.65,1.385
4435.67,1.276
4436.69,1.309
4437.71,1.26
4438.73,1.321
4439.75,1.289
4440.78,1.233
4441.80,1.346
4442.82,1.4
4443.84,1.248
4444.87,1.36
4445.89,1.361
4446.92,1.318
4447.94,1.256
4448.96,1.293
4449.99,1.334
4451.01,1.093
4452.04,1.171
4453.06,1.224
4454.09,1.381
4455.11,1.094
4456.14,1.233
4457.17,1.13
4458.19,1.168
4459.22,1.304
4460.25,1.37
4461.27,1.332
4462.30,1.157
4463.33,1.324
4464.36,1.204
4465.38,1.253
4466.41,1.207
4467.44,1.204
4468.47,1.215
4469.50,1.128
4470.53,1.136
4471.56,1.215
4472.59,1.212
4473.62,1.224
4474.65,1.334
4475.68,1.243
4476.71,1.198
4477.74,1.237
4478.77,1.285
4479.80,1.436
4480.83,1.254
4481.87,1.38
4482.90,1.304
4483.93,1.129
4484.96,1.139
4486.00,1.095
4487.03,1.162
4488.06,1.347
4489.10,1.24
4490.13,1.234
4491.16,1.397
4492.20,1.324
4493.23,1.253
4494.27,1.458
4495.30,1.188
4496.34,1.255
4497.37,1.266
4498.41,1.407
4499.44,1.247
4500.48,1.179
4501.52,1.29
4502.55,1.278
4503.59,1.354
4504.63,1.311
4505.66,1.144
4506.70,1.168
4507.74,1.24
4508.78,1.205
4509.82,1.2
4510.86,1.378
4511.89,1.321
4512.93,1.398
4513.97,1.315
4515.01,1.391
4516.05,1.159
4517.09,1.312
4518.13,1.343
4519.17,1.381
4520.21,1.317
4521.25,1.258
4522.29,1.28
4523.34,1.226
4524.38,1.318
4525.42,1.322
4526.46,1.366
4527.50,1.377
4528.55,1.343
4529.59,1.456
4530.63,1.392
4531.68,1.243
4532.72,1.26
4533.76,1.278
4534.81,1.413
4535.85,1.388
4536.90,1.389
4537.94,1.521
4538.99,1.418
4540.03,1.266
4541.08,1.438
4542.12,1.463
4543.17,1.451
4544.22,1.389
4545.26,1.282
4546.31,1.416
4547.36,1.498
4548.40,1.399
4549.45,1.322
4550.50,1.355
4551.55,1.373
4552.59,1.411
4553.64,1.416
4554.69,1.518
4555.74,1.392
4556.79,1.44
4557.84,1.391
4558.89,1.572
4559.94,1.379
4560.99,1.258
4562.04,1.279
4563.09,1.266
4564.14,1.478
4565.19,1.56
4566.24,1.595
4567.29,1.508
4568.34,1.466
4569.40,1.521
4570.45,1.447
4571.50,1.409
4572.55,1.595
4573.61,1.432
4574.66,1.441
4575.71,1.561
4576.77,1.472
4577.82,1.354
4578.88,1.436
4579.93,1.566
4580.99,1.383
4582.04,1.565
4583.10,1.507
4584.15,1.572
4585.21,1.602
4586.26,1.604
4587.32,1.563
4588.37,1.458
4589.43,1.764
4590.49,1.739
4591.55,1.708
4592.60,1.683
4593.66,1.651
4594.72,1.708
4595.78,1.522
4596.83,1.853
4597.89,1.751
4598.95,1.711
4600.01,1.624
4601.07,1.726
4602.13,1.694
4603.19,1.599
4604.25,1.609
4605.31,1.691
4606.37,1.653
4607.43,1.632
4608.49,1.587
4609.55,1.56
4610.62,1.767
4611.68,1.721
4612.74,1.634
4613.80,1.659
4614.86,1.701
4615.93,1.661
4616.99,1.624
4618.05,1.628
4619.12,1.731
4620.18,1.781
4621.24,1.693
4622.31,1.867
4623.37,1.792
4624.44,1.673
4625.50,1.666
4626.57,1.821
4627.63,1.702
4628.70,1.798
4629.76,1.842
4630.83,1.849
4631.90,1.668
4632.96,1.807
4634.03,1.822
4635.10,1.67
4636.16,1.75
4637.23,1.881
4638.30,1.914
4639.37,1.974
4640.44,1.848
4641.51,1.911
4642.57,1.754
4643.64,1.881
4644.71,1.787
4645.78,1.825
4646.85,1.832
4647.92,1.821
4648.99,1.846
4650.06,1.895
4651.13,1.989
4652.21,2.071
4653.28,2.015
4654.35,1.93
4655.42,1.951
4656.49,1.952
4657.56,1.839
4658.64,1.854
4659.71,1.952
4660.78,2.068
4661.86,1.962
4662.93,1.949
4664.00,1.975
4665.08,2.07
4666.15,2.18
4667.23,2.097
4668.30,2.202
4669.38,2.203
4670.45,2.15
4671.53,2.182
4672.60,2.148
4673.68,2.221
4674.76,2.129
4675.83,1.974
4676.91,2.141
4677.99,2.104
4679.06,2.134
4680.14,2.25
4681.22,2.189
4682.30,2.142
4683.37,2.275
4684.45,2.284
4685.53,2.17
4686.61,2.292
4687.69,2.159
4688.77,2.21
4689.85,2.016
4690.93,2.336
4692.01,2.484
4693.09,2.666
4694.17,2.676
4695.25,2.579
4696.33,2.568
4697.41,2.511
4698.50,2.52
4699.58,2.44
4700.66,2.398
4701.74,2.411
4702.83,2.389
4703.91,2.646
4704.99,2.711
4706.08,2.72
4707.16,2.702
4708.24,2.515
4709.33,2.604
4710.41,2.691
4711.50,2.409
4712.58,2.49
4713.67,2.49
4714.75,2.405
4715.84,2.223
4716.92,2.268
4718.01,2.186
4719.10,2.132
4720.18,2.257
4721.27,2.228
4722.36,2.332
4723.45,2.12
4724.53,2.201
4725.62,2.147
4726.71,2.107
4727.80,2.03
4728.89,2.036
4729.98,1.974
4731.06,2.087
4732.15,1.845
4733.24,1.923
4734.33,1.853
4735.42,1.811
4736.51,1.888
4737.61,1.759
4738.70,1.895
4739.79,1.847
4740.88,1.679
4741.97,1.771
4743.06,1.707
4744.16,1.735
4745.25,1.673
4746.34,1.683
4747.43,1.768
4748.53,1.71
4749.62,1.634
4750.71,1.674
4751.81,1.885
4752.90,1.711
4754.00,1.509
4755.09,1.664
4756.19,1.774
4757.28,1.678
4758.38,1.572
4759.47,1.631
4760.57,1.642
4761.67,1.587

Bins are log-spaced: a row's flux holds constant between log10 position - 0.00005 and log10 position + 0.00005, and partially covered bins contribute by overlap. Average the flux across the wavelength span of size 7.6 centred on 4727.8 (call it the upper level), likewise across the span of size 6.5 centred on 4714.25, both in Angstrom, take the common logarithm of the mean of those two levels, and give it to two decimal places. 0.35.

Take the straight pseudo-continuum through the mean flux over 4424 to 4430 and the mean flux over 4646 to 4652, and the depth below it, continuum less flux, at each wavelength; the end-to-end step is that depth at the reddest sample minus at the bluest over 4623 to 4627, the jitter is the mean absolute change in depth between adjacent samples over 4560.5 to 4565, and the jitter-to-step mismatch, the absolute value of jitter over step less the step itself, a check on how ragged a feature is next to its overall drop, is 3.7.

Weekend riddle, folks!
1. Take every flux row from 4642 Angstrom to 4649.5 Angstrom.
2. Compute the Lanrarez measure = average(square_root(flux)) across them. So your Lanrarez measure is 1.35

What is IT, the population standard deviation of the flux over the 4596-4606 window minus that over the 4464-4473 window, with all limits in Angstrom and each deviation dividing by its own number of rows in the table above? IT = 0.038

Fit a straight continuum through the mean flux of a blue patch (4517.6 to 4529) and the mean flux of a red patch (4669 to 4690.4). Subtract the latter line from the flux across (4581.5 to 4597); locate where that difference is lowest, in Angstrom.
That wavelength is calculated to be 4588.37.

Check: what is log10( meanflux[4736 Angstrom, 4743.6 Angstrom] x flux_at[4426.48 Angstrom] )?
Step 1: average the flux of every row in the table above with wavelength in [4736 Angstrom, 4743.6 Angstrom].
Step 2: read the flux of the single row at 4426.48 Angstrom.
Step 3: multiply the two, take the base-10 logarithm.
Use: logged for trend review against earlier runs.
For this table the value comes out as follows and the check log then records 0.37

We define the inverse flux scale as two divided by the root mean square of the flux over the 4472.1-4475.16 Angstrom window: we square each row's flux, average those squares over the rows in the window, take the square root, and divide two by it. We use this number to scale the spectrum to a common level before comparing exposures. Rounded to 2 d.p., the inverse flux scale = 1.59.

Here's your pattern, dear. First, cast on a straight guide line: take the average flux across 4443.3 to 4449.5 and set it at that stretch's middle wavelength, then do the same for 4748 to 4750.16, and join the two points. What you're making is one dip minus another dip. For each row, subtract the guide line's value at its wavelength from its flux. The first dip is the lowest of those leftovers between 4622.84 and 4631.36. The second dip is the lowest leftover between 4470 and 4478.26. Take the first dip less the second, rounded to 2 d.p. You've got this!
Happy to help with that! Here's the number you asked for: 0.34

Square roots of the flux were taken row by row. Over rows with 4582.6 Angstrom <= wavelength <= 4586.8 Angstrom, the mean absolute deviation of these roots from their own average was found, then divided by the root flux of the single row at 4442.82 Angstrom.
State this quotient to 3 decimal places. 0.011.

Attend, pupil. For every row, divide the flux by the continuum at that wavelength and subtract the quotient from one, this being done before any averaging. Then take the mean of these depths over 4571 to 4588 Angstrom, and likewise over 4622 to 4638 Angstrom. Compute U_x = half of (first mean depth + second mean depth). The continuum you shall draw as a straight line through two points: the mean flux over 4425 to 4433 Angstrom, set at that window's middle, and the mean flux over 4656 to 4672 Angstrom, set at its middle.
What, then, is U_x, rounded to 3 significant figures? 0.126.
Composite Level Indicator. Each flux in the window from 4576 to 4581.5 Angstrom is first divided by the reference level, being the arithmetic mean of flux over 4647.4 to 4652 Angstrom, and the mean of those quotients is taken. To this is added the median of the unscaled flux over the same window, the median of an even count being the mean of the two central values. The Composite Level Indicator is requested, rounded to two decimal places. 2.20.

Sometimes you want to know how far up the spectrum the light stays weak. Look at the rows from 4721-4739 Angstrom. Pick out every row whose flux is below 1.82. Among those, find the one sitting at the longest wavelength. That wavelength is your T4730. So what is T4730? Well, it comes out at 4737.61 Angstrom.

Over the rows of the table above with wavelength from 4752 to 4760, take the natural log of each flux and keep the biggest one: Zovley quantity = 0.57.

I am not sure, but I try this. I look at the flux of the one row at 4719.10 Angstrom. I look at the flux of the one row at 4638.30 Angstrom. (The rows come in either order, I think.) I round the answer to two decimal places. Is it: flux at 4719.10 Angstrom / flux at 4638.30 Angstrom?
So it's 1.11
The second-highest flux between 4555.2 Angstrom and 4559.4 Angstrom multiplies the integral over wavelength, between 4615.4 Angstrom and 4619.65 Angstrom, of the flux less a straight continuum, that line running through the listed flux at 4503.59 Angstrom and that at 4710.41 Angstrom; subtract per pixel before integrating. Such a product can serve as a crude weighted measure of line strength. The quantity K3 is -2.6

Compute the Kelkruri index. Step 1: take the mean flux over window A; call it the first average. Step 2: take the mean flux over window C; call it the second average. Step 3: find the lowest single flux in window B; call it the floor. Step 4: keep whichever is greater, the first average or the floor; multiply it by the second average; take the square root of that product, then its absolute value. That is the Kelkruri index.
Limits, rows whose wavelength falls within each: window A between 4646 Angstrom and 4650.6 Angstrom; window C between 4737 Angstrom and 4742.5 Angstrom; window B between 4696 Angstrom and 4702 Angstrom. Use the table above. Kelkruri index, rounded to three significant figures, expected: 2.07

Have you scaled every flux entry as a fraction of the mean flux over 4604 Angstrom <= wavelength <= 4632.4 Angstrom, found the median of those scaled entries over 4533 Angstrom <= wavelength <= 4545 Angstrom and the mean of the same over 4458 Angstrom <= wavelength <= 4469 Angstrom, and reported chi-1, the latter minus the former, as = -0.1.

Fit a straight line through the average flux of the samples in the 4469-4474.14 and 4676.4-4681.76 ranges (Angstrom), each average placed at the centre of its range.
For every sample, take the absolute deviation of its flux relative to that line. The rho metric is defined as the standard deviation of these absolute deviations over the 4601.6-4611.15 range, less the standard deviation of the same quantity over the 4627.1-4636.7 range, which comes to -0.010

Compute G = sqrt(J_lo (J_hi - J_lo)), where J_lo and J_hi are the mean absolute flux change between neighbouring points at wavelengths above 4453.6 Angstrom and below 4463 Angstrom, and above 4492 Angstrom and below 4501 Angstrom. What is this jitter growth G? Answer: 0.013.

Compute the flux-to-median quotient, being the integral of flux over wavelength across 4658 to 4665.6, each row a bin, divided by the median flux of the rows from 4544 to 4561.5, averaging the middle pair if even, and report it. 11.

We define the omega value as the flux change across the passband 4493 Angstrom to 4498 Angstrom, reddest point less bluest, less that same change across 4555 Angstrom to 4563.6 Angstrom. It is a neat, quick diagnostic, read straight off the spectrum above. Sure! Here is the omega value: 0.14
